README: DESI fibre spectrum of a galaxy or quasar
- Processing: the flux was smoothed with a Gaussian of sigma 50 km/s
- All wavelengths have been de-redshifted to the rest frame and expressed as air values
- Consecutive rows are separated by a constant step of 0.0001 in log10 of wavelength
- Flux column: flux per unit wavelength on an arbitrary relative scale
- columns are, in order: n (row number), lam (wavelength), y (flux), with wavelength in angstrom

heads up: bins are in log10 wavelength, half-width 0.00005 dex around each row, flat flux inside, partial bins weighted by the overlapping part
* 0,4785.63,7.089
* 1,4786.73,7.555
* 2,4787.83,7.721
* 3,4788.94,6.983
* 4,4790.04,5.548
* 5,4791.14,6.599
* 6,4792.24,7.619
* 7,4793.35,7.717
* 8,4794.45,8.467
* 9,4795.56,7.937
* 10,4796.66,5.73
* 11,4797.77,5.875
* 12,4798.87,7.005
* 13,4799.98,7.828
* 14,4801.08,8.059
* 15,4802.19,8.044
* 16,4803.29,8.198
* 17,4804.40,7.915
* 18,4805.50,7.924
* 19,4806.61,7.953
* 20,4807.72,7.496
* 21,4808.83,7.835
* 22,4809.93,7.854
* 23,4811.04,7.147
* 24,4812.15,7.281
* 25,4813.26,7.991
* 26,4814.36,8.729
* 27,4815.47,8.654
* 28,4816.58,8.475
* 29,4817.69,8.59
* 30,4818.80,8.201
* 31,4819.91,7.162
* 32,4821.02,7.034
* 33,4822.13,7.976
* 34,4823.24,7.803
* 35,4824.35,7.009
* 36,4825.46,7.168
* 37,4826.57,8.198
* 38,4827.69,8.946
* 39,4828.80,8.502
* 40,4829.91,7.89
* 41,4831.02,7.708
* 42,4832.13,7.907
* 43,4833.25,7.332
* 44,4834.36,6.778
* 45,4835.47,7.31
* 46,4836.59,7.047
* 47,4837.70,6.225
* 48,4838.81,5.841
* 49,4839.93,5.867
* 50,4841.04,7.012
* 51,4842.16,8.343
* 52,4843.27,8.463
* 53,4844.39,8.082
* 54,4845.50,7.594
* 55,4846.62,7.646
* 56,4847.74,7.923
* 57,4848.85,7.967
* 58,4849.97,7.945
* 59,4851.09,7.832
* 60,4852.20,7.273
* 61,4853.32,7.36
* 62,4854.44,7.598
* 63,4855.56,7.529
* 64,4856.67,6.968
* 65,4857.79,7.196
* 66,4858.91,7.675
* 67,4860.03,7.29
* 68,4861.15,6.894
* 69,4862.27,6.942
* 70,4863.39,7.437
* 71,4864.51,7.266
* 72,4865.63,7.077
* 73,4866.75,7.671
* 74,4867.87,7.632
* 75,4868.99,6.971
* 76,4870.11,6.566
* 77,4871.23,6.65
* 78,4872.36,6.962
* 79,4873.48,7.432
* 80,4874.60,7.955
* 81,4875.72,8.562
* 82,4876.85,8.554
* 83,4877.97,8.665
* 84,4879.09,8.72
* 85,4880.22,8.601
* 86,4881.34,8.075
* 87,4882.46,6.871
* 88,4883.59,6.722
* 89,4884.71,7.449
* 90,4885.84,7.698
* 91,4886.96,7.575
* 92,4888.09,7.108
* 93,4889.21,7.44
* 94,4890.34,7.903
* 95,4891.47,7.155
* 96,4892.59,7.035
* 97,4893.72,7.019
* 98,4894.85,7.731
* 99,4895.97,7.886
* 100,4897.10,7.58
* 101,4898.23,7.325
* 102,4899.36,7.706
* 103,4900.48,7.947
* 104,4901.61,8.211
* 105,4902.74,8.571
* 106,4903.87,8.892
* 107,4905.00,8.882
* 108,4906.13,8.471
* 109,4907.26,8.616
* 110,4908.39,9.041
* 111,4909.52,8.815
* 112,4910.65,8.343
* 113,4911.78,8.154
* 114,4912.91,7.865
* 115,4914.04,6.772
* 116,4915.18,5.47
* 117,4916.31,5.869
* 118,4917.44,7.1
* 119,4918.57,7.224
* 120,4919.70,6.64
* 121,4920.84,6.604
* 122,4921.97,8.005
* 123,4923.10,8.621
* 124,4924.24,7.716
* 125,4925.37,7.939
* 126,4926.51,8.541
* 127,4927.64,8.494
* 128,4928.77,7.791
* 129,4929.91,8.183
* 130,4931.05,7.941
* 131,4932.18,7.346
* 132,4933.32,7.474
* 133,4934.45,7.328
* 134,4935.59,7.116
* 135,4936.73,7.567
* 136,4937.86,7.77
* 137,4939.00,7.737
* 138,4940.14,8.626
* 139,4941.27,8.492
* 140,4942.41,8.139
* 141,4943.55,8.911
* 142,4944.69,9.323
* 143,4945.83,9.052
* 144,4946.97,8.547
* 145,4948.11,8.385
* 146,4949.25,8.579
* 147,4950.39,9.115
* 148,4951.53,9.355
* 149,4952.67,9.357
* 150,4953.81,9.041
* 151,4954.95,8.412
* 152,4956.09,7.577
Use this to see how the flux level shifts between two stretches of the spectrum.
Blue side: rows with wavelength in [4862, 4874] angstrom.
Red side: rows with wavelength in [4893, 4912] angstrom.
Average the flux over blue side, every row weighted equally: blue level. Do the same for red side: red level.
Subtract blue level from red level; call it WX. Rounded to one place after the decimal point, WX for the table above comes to 1.0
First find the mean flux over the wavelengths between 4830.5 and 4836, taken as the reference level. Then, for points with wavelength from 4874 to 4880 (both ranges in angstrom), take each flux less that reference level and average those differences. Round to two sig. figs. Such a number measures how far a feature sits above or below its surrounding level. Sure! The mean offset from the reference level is 1.1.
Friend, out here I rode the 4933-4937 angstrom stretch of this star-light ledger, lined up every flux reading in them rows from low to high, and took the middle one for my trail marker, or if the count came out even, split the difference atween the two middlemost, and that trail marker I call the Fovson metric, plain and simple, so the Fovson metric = 7.40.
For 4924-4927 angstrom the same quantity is 7.94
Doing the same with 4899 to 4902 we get 7.95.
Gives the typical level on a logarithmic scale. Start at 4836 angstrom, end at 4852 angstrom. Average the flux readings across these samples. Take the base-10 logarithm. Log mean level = 0.870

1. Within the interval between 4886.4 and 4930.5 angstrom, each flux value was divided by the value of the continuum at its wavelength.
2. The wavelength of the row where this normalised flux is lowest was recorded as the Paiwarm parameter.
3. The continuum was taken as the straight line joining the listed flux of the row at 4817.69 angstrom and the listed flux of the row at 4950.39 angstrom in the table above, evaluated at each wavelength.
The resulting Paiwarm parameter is 4915.18 angstrom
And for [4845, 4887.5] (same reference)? 4870.11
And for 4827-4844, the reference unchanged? 4838.81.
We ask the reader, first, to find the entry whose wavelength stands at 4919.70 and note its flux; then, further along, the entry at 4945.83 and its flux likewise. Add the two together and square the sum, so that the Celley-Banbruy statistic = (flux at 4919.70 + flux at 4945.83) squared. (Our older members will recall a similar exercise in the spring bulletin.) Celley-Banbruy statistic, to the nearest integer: 246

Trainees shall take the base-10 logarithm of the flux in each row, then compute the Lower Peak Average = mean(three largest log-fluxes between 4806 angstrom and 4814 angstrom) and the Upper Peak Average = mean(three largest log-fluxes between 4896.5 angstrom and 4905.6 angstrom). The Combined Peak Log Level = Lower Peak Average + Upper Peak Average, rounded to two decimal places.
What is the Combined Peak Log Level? 1.84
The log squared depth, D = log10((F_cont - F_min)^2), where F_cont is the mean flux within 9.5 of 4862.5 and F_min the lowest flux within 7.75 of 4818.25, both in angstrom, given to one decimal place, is -1.4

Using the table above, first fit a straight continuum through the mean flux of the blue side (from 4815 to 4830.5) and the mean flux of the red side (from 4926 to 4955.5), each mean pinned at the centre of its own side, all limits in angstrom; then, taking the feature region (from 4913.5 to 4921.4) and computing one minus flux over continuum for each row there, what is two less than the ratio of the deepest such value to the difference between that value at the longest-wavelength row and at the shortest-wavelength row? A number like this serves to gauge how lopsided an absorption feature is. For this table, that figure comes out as 13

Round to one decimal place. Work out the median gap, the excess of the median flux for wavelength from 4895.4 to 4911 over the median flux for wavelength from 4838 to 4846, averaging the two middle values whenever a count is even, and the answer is 0.8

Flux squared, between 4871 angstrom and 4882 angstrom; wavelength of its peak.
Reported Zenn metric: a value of 4879.09 angstrom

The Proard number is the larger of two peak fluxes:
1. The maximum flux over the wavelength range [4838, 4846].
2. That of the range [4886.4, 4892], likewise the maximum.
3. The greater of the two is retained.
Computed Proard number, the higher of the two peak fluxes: 8.5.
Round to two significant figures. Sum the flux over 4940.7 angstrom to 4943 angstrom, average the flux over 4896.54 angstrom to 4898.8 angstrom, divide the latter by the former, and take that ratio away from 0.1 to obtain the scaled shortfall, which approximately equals -0.35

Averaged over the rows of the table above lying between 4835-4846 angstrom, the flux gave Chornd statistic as 7.18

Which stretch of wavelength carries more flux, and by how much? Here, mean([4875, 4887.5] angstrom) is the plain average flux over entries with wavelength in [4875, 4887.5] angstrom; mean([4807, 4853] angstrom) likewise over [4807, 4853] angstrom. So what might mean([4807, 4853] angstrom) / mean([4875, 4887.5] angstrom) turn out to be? 0.96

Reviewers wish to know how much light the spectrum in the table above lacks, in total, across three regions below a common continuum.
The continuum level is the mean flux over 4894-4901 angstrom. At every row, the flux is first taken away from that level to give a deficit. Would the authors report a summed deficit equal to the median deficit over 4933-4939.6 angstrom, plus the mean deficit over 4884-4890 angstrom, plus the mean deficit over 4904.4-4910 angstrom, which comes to -0.7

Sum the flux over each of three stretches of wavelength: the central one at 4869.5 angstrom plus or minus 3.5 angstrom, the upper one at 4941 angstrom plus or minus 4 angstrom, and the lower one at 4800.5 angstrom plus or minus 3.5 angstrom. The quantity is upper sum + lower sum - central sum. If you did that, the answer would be 62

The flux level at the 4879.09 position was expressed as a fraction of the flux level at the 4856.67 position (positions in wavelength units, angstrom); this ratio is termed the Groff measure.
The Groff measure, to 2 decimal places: 1.25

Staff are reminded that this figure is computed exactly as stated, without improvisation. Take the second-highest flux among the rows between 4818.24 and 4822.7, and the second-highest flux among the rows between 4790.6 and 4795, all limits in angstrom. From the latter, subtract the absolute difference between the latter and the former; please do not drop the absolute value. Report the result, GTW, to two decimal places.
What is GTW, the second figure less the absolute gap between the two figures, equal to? 7.46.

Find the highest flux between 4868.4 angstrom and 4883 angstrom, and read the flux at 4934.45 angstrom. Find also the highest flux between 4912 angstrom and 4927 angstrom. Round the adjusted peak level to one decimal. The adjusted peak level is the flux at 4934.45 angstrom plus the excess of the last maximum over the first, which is 7.2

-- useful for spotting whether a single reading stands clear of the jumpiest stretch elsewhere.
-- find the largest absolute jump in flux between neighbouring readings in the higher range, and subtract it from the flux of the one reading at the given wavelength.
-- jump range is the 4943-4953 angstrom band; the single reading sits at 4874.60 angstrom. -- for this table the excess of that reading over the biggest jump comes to 7.4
